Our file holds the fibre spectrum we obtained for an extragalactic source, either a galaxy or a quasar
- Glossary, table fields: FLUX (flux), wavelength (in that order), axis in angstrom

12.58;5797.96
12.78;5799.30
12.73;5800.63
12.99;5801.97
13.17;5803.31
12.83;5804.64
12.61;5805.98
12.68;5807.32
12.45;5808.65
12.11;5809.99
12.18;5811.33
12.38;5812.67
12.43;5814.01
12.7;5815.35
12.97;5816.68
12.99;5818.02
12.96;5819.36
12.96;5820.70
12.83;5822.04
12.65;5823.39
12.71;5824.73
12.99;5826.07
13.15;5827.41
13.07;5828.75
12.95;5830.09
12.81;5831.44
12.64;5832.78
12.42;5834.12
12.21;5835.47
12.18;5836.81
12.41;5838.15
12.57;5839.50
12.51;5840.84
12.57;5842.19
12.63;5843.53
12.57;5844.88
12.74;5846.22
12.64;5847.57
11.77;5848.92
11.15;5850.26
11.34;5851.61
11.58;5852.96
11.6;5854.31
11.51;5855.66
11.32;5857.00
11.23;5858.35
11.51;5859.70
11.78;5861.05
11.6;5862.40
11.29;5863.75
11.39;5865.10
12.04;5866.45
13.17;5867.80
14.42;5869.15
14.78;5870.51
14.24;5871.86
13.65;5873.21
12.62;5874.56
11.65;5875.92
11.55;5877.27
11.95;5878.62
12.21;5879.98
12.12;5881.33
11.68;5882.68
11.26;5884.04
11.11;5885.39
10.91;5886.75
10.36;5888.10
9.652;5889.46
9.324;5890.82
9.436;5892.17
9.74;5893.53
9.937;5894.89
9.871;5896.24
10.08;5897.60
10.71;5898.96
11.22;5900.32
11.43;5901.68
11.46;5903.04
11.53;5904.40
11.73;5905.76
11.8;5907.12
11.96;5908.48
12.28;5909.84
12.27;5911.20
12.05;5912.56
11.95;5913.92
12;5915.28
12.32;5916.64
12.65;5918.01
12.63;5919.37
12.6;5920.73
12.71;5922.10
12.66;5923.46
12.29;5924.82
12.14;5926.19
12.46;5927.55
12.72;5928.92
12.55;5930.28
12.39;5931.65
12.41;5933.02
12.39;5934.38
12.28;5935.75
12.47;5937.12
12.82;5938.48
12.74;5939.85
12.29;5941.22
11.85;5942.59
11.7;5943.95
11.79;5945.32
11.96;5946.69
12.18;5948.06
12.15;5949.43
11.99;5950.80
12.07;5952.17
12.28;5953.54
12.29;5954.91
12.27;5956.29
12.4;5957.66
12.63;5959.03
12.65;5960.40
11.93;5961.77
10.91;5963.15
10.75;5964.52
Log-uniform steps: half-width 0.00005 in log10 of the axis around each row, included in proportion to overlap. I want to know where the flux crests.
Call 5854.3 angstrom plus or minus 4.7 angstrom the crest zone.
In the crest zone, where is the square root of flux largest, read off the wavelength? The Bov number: 5854.31 angstrom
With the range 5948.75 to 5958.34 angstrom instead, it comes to 5957.66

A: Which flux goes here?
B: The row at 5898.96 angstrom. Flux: 10.71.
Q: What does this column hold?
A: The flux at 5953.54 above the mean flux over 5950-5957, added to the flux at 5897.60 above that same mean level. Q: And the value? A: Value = -2.0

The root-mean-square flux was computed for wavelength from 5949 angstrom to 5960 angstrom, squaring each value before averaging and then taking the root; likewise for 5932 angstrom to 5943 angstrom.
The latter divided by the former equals 1.01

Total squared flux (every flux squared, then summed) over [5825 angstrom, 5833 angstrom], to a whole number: 1004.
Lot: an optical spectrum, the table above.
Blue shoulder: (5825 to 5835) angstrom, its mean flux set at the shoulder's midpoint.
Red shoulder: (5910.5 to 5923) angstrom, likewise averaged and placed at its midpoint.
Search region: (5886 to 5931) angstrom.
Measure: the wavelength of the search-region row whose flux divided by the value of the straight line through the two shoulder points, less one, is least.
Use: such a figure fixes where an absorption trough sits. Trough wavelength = 5890.82 angstrom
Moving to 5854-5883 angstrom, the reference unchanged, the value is 5858.35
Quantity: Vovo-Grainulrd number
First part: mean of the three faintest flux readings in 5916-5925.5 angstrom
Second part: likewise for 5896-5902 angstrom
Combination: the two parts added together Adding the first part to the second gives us 22.6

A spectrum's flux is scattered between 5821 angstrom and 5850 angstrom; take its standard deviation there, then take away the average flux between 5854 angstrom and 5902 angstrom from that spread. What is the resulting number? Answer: -11.2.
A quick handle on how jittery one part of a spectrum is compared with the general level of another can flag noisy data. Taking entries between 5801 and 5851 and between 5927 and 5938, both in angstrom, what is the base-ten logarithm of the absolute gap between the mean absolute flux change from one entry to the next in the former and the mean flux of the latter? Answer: 1.09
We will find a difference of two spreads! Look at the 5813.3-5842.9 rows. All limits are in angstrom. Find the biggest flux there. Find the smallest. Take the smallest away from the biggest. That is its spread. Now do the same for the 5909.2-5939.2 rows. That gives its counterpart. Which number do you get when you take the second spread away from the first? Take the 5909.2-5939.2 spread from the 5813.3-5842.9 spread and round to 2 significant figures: 0.10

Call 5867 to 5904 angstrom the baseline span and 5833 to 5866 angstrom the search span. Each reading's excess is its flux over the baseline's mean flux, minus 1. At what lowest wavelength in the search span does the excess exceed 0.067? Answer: 5834.12 angstrom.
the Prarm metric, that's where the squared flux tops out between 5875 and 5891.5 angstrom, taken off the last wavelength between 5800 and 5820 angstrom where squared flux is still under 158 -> -66.0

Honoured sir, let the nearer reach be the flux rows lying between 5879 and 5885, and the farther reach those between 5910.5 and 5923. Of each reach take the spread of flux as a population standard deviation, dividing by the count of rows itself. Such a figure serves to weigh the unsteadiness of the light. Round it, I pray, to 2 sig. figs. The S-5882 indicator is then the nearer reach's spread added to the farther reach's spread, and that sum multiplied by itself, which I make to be 0.44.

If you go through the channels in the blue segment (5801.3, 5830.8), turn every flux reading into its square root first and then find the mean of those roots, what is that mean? 3.57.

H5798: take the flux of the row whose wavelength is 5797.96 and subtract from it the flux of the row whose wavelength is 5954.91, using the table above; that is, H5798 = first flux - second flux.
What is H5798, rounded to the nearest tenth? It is 0.3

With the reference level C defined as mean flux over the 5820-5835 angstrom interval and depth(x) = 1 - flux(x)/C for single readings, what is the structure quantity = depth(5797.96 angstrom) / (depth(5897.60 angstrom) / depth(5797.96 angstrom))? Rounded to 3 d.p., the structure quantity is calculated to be 0.002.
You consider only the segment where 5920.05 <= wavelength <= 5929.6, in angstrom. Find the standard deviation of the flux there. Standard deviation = 0.2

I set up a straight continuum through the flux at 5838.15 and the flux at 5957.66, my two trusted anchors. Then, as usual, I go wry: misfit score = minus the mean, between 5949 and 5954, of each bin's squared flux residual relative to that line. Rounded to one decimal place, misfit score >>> -0.1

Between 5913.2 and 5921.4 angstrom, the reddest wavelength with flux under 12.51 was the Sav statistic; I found 5916.64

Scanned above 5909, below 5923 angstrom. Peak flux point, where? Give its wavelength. 5922.10 angstrom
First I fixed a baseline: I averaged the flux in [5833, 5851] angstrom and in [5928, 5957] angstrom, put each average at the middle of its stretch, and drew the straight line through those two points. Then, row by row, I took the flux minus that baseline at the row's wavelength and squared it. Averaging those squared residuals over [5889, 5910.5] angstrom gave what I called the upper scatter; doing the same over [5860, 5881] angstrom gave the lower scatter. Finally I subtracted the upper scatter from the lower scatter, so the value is -2.0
